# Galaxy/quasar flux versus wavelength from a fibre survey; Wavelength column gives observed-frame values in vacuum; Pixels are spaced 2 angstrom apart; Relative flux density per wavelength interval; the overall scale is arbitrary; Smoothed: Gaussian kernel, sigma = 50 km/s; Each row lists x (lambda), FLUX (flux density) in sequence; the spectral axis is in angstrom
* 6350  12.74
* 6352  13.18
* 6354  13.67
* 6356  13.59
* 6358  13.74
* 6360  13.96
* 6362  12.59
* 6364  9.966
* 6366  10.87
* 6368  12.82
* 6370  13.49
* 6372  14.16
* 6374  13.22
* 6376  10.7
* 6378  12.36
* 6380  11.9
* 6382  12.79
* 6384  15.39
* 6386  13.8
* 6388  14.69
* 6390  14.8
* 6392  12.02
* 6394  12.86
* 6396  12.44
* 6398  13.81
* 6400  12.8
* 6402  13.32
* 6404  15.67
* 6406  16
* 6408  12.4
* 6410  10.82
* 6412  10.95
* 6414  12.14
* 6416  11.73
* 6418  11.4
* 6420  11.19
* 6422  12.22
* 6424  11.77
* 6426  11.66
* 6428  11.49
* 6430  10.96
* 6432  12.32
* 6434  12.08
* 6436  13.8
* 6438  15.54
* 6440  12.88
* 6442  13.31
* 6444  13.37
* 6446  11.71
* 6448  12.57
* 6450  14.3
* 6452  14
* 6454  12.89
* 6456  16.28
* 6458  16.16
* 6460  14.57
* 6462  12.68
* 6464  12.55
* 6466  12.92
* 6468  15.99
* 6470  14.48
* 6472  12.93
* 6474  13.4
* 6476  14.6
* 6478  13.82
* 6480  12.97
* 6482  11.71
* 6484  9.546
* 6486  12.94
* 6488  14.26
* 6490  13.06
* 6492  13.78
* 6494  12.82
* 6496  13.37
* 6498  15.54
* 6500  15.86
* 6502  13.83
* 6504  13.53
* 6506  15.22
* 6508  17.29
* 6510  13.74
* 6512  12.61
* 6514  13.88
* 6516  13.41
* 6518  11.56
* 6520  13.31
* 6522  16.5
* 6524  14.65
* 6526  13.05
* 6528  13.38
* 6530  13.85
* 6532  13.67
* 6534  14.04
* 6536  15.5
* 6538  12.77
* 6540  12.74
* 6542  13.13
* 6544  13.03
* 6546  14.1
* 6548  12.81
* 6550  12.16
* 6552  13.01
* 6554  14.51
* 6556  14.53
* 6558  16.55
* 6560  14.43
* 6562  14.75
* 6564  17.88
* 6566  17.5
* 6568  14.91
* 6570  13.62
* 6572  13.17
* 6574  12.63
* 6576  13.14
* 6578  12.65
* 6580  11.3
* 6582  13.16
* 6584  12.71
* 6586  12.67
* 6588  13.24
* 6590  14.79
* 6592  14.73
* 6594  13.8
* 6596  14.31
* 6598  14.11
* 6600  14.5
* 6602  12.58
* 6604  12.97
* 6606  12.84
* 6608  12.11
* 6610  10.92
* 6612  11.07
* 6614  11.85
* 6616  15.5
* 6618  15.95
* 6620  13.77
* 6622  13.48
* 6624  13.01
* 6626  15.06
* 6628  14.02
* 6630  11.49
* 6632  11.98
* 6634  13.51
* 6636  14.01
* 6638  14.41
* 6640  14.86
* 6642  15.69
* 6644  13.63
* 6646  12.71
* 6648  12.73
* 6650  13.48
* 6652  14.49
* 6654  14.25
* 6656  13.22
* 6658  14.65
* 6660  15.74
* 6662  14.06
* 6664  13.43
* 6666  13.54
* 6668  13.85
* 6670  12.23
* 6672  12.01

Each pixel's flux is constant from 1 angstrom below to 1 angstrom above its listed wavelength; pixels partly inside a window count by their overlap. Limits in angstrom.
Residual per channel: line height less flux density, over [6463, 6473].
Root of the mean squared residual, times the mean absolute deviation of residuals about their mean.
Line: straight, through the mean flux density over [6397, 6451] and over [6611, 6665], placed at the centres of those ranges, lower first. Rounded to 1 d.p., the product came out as 1.8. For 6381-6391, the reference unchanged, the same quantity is 1.6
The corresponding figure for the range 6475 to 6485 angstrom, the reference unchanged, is 2.8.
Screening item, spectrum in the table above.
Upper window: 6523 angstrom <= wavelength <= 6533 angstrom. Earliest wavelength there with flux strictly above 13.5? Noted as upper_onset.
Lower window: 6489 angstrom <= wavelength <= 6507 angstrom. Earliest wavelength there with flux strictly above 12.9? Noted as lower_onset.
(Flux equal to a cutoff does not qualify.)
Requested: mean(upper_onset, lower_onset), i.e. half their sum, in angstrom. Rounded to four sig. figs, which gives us 6507 angstrom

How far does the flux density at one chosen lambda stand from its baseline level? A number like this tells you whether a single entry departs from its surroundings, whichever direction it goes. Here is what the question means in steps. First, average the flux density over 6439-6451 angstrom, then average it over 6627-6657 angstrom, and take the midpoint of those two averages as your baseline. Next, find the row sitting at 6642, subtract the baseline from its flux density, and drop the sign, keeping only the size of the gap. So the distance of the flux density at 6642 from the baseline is 2.4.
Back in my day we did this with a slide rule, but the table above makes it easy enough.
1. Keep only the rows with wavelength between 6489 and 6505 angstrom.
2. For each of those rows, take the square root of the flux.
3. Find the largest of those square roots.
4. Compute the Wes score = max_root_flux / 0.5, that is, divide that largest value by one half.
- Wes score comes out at 8.0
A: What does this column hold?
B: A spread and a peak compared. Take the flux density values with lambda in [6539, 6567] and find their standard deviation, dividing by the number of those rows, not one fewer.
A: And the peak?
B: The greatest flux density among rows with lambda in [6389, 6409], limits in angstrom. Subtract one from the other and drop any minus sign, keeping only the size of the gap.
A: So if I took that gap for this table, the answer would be 14.3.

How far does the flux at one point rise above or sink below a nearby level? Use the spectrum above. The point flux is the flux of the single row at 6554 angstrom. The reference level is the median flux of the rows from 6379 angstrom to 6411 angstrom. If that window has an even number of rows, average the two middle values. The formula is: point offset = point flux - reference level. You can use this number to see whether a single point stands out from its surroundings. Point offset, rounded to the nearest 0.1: 1.4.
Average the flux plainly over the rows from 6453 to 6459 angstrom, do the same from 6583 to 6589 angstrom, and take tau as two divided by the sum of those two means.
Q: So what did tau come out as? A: 0.0715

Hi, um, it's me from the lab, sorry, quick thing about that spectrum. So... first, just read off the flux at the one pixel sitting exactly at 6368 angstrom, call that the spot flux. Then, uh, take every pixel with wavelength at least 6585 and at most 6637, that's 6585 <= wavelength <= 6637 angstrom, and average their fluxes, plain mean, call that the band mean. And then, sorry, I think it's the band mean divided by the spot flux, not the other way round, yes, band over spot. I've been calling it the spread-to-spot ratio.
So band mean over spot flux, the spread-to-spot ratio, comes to 1.04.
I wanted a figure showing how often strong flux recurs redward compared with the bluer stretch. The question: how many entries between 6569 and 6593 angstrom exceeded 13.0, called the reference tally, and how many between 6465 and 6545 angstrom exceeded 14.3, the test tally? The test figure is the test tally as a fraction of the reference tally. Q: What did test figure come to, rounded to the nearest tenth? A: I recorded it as 1.4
